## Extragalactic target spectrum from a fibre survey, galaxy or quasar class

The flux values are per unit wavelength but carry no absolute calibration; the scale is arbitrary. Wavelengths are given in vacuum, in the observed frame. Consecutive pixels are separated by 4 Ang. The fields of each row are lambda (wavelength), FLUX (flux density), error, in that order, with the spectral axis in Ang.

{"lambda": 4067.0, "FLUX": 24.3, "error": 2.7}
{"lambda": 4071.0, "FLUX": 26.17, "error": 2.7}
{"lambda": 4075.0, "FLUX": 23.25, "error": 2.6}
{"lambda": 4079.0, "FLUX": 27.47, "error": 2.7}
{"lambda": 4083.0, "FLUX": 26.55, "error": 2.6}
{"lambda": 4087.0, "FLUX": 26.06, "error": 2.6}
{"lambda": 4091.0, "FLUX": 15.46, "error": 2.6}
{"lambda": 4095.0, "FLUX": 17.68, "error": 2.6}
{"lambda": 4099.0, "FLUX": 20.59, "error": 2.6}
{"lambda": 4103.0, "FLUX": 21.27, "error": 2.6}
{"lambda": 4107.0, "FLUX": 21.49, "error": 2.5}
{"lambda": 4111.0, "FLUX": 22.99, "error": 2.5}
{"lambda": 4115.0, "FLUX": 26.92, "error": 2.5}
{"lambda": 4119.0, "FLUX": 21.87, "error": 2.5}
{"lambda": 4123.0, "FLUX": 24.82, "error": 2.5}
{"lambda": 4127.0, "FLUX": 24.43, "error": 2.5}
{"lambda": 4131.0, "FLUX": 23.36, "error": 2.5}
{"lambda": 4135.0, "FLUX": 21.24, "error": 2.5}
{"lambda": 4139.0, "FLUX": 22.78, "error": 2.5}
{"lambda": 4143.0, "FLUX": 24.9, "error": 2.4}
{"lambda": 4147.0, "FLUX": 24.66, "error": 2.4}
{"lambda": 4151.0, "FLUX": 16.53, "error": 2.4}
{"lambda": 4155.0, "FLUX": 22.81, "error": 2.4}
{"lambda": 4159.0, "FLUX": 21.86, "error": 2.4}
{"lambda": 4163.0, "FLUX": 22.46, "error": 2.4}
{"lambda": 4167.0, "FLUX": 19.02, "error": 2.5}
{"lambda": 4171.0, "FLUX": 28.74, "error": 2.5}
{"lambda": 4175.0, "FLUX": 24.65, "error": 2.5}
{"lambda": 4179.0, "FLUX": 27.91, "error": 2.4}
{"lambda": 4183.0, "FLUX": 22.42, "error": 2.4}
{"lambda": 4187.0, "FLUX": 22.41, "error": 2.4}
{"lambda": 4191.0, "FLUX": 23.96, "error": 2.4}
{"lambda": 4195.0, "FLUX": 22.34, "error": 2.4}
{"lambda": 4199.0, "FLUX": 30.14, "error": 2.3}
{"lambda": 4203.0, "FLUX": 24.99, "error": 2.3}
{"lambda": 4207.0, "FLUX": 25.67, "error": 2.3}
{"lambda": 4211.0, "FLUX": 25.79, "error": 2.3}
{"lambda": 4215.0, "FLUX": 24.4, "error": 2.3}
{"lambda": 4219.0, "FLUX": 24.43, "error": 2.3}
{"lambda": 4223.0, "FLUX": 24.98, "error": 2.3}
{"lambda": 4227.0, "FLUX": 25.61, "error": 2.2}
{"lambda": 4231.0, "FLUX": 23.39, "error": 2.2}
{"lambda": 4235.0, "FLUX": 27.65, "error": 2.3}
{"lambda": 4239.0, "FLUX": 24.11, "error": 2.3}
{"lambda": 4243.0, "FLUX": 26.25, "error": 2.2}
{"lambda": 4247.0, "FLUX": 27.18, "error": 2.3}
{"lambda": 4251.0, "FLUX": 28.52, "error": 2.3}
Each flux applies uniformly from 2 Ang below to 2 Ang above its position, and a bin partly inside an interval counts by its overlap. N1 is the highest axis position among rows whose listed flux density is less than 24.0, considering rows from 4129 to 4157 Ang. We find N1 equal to 4155.0 Ang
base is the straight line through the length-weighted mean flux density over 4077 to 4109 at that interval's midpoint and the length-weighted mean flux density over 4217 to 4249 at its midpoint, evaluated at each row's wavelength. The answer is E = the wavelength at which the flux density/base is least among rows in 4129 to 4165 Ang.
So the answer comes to 4151.0 Ang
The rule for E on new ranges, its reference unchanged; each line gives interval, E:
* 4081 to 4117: 4091.0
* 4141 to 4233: 4151.0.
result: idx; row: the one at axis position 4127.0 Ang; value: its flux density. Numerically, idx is 24.43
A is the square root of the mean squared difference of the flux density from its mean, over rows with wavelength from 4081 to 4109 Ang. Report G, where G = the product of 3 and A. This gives 11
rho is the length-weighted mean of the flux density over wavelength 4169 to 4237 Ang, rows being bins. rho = 25.3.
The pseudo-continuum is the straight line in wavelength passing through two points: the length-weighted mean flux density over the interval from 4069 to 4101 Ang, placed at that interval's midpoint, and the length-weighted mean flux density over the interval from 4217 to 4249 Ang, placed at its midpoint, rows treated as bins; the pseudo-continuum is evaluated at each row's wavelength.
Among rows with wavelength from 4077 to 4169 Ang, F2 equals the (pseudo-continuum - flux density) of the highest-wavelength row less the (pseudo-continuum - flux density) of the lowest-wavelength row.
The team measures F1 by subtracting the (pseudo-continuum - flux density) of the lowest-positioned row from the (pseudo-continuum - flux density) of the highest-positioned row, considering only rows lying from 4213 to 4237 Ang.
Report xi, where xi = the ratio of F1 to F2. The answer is -0.3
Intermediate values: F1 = -2.9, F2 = 10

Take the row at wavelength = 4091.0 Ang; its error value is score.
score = 2.60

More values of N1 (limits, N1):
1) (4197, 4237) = 4231.0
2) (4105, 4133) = 4131.0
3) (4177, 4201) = 4195.0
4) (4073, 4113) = 4111.0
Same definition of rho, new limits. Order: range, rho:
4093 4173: 22.5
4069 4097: 23.2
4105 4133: 23.7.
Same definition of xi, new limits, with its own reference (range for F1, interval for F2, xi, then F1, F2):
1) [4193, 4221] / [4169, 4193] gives -0.3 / -1.7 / 5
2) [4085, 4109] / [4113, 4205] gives 1.4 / 4.9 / 3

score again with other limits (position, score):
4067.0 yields 2.70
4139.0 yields 2.50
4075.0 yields 2.60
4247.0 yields 2.30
